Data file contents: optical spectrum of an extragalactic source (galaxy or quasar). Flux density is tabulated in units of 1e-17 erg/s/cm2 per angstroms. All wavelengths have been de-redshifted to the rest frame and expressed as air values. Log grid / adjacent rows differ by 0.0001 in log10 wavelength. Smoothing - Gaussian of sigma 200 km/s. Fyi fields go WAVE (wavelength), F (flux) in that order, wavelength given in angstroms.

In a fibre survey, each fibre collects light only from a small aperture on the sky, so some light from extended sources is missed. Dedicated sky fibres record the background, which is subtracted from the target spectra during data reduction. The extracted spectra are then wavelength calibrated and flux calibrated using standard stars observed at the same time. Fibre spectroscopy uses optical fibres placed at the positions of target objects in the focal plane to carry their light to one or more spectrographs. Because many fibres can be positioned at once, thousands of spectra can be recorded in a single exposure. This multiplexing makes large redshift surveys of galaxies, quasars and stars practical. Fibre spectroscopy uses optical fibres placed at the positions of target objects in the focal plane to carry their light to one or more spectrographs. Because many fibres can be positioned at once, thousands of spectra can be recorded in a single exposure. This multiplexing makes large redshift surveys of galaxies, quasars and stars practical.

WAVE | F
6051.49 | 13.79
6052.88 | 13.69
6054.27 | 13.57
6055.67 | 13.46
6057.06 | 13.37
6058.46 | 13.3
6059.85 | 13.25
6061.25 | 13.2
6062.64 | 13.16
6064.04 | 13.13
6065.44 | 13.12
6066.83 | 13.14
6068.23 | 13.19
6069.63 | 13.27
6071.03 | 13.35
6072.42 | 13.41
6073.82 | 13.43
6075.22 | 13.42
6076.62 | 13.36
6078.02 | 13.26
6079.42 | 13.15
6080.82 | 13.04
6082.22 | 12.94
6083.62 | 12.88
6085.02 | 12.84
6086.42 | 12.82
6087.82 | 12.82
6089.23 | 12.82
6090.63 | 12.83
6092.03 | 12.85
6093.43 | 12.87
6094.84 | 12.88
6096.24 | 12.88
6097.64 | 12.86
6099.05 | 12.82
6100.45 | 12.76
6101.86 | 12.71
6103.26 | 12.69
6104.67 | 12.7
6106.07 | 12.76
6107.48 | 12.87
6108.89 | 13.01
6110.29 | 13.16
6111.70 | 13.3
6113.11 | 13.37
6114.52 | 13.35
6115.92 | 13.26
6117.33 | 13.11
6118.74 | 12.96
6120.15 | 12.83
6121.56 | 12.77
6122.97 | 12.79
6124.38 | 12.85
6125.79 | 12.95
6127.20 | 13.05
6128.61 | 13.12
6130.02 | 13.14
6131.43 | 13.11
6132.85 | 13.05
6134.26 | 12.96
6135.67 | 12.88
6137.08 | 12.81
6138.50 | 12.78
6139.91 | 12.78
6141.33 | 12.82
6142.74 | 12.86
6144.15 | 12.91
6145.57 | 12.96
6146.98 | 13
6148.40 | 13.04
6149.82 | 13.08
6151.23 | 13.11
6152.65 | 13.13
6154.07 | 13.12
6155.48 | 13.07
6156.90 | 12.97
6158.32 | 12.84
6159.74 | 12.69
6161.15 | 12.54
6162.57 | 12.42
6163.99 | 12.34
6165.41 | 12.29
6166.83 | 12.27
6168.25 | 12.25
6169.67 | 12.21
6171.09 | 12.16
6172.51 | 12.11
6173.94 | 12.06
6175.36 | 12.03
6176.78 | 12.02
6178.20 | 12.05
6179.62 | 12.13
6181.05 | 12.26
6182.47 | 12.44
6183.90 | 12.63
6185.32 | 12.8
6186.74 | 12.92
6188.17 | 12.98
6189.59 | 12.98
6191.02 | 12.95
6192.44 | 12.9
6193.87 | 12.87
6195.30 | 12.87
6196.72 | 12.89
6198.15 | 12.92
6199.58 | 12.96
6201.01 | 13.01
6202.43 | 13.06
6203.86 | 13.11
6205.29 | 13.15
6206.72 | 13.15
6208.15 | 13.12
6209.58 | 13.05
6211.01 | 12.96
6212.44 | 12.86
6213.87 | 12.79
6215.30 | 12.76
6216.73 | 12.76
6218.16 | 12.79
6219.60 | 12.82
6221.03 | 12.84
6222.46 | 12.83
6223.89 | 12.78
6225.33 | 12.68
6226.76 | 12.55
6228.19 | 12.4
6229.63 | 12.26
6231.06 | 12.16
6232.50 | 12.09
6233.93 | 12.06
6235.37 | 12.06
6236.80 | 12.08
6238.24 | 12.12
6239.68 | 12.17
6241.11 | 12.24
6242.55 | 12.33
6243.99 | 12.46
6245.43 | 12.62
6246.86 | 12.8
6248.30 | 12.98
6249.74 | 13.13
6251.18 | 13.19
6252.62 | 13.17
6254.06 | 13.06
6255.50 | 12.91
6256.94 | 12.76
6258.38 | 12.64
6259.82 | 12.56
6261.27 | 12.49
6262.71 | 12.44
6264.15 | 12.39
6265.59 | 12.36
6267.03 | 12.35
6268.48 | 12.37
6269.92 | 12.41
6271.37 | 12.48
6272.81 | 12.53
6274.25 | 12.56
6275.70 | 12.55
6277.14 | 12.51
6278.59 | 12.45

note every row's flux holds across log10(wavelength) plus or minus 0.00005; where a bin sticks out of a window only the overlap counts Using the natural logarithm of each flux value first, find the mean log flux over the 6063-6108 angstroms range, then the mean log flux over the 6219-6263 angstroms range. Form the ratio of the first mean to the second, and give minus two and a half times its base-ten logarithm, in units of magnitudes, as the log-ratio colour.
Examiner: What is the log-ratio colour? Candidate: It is -0.014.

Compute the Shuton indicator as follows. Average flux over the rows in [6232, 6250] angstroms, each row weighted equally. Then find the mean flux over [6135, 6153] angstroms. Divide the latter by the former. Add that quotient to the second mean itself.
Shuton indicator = 14.0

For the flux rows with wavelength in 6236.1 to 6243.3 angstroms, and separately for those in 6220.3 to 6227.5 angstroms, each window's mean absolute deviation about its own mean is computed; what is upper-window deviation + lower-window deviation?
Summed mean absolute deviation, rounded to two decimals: 0.17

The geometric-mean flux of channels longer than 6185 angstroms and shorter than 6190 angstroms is 12.9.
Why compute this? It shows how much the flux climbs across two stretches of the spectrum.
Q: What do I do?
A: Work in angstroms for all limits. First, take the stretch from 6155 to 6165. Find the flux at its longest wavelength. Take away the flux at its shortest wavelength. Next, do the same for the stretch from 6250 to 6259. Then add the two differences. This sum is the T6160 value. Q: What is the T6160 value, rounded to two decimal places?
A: -1.28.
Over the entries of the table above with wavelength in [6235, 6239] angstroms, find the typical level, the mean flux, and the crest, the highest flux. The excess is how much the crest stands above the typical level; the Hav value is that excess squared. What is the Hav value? 0.001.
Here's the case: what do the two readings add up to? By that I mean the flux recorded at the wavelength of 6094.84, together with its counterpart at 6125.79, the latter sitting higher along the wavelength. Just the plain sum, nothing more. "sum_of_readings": 25.8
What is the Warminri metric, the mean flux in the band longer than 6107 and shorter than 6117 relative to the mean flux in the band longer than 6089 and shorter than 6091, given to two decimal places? 1.03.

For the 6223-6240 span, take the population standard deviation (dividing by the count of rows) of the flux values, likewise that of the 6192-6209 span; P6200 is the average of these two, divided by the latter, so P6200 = 1.6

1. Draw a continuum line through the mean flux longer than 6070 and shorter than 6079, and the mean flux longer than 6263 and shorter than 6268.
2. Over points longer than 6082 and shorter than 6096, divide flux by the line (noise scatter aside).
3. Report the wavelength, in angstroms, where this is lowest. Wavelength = 6086.42 angstroms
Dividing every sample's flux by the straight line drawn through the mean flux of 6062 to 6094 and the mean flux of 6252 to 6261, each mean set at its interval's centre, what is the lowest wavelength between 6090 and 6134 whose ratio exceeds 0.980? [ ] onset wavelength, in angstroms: 6090.63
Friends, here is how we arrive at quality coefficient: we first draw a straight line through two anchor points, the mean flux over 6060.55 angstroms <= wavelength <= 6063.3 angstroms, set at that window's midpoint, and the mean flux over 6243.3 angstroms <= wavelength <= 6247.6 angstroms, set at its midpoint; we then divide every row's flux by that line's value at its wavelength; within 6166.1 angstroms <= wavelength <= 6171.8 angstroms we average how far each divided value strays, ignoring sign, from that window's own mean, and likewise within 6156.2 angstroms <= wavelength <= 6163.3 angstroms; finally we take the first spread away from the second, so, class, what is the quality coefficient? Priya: 0.010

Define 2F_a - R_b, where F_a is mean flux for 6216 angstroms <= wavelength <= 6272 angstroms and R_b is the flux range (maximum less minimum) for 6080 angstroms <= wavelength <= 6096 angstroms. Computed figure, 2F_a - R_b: 24.89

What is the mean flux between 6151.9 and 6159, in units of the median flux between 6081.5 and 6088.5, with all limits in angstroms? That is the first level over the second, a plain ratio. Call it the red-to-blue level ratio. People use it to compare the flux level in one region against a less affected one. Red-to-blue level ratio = 1.01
